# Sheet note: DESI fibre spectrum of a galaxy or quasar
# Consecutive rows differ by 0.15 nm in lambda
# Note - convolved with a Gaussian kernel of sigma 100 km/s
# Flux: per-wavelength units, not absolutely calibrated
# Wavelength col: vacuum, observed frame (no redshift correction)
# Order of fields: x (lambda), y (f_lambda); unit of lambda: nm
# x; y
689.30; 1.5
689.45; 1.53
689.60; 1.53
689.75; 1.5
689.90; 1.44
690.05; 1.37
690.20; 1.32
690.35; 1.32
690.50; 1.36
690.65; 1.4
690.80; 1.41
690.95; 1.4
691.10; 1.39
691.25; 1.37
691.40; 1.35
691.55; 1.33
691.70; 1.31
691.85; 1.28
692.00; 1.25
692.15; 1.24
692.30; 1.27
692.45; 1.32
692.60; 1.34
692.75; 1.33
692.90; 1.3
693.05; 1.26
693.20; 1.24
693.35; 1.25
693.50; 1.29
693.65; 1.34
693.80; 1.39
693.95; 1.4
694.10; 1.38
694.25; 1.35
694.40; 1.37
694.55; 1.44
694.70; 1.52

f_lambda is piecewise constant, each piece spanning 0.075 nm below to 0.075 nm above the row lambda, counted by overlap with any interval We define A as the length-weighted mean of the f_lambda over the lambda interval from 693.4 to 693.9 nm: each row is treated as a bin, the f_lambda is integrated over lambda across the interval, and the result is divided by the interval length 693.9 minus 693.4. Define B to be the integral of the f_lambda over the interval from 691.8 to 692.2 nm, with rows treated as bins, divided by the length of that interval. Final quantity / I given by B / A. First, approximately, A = 1.34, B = 1.26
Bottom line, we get 0.94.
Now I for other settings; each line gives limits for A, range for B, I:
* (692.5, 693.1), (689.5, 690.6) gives 1.08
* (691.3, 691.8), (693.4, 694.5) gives 1.02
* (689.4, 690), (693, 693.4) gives 0.84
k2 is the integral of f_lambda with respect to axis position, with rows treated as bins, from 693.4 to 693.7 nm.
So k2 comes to 0.392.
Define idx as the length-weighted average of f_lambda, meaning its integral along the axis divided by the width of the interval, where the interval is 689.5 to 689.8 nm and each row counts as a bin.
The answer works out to 1.52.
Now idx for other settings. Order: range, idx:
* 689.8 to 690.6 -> 1.37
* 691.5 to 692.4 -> 1.28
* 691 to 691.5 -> 1.37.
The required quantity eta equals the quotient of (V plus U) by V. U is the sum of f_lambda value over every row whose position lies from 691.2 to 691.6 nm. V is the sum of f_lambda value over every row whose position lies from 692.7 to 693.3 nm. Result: 1.8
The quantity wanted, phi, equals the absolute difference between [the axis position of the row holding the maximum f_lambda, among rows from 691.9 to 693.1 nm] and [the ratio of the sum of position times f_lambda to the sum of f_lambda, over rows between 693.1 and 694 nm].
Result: 0.99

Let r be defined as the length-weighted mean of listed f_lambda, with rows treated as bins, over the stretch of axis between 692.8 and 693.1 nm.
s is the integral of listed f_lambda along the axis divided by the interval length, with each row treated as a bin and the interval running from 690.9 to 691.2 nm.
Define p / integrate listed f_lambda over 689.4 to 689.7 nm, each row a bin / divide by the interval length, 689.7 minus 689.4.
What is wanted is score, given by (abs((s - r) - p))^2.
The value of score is 2.02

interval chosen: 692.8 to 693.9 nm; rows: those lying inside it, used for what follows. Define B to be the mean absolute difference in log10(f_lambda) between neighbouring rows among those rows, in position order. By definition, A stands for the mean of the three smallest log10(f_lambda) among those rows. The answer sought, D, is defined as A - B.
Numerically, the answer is 0.085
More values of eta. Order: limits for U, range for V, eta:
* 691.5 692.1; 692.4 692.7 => 2.9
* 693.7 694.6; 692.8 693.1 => 4.3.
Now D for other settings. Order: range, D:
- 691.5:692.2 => 0.092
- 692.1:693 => 0.094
